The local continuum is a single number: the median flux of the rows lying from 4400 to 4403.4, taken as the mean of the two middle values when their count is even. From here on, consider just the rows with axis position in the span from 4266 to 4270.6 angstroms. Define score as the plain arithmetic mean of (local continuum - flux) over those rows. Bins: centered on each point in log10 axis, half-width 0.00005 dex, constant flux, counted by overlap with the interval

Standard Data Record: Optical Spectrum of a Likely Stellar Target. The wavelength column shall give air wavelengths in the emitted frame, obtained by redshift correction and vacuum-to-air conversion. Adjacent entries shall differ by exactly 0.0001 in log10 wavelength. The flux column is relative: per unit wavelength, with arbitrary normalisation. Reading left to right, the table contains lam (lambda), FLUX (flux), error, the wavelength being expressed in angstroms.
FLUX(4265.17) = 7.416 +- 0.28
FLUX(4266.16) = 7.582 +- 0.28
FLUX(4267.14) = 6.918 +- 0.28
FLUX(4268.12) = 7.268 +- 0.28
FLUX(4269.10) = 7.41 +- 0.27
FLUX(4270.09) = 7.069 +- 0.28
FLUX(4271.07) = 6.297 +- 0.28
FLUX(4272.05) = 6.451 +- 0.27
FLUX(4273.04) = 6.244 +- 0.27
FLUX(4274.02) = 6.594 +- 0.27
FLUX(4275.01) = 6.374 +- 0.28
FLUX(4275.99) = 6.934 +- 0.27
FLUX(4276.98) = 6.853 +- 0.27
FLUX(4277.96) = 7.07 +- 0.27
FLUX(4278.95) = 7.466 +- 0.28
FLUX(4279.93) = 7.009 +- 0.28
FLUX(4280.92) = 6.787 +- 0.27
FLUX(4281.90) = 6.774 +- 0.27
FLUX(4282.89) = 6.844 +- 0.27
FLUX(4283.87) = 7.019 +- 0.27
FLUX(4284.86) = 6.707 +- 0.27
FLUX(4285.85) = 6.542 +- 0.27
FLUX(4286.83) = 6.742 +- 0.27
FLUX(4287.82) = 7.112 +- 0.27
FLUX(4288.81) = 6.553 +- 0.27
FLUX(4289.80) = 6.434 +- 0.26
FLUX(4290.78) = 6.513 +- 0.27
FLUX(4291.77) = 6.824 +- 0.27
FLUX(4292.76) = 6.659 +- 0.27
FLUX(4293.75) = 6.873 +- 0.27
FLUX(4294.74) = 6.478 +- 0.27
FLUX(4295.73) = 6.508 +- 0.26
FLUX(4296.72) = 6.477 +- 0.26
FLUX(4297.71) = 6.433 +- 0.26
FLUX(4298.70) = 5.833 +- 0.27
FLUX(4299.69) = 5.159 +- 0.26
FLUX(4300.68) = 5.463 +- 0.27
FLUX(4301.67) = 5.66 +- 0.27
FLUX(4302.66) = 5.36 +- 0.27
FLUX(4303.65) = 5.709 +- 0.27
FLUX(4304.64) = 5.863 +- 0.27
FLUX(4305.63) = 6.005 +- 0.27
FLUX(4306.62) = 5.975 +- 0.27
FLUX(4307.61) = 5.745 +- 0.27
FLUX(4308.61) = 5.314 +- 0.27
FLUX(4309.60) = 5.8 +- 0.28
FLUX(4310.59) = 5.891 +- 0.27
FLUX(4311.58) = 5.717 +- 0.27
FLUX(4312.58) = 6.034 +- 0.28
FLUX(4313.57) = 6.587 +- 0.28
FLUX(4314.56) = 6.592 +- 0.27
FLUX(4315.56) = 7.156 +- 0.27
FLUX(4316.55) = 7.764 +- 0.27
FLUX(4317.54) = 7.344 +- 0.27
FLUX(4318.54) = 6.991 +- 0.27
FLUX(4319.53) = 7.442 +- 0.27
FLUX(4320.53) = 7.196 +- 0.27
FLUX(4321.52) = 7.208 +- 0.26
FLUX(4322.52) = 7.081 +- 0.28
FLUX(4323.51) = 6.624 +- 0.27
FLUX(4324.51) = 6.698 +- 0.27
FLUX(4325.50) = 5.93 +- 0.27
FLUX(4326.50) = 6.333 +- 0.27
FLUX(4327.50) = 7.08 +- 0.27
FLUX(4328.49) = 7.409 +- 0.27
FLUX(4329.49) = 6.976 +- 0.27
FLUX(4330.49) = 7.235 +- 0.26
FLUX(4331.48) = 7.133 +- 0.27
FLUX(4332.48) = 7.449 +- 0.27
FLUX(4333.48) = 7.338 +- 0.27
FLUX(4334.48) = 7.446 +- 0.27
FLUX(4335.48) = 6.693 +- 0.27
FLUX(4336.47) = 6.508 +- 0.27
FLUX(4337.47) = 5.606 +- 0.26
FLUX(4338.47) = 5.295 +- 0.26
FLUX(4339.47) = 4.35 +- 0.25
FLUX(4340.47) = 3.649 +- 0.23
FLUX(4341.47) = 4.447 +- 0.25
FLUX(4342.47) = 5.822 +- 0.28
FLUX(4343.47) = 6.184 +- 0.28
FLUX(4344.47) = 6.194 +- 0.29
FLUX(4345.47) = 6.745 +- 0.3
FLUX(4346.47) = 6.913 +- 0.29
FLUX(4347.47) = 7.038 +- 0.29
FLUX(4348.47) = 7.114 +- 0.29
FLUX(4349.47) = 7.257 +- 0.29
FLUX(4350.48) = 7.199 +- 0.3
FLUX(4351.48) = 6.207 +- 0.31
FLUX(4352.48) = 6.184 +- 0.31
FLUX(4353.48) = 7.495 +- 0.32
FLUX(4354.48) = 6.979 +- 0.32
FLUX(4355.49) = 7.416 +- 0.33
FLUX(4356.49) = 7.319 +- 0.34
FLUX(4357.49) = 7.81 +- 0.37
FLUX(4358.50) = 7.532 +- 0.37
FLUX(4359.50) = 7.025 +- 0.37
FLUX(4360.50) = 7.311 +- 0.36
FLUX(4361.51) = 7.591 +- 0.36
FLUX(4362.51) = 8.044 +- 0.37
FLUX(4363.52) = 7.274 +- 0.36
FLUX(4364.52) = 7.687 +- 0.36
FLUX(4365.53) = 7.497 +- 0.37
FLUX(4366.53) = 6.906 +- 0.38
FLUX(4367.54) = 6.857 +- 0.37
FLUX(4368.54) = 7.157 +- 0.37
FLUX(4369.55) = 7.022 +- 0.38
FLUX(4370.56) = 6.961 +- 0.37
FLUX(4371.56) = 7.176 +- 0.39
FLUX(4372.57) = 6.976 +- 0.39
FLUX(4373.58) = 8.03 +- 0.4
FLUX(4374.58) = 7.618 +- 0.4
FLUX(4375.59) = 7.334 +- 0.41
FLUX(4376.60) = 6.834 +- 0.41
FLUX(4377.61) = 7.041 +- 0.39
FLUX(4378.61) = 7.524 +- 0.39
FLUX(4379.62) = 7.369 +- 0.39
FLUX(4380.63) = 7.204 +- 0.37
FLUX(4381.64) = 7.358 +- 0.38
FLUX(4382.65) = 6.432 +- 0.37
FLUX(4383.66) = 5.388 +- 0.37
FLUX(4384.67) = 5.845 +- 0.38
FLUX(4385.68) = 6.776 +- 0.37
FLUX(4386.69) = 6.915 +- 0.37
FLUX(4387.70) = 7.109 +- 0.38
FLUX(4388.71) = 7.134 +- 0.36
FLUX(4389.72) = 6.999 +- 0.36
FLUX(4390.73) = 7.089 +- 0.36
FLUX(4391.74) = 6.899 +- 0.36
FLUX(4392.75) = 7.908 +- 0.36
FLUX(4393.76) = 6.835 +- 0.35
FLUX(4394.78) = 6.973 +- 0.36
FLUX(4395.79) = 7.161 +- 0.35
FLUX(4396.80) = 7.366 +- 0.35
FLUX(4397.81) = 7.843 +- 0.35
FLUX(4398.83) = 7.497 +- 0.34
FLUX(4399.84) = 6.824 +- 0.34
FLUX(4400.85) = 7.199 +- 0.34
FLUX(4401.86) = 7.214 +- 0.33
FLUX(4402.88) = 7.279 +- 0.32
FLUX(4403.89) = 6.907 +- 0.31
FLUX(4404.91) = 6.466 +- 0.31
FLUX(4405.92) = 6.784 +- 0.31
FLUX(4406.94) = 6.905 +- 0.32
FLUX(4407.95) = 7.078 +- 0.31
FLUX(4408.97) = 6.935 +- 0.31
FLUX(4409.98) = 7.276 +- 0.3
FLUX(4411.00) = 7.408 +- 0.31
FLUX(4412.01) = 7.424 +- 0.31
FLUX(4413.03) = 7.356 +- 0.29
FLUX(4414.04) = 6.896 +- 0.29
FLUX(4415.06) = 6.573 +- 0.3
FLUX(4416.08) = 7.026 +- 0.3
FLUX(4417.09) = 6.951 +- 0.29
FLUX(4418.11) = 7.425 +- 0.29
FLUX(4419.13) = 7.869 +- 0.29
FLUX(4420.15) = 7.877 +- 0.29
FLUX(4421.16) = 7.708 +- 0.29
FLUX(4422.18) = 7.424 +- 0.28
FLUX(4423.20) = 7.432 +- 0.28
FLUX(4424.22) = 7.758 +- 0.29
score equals 0.0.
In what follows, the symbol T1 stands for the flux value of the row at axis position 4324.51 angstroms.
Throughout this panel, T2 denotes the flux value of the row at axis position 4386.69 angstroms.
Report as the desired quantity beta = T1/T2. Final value 0.97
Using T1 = 6.698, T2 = 6.915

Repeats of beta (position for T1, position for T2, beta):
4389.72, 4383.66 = 1.30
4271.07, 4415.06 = 0.96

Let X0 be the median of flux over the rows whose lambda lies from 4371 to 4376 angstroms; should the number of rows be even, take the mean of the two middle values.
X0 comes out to 7.33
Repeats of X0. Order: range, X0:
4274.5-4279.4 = 6.93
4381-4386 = 6.43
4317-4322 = 7.21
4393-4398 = 7.16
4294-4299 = 6.48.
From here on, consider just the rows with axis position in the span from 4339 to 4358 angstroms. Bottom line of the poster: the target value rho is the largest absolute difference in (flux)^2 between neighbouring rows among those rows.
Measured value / 17.9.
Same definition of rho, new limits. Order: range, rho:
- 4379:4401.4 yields 15.8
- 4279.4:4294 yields 7.6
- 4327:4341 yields 10.9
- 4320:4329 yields 10.0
